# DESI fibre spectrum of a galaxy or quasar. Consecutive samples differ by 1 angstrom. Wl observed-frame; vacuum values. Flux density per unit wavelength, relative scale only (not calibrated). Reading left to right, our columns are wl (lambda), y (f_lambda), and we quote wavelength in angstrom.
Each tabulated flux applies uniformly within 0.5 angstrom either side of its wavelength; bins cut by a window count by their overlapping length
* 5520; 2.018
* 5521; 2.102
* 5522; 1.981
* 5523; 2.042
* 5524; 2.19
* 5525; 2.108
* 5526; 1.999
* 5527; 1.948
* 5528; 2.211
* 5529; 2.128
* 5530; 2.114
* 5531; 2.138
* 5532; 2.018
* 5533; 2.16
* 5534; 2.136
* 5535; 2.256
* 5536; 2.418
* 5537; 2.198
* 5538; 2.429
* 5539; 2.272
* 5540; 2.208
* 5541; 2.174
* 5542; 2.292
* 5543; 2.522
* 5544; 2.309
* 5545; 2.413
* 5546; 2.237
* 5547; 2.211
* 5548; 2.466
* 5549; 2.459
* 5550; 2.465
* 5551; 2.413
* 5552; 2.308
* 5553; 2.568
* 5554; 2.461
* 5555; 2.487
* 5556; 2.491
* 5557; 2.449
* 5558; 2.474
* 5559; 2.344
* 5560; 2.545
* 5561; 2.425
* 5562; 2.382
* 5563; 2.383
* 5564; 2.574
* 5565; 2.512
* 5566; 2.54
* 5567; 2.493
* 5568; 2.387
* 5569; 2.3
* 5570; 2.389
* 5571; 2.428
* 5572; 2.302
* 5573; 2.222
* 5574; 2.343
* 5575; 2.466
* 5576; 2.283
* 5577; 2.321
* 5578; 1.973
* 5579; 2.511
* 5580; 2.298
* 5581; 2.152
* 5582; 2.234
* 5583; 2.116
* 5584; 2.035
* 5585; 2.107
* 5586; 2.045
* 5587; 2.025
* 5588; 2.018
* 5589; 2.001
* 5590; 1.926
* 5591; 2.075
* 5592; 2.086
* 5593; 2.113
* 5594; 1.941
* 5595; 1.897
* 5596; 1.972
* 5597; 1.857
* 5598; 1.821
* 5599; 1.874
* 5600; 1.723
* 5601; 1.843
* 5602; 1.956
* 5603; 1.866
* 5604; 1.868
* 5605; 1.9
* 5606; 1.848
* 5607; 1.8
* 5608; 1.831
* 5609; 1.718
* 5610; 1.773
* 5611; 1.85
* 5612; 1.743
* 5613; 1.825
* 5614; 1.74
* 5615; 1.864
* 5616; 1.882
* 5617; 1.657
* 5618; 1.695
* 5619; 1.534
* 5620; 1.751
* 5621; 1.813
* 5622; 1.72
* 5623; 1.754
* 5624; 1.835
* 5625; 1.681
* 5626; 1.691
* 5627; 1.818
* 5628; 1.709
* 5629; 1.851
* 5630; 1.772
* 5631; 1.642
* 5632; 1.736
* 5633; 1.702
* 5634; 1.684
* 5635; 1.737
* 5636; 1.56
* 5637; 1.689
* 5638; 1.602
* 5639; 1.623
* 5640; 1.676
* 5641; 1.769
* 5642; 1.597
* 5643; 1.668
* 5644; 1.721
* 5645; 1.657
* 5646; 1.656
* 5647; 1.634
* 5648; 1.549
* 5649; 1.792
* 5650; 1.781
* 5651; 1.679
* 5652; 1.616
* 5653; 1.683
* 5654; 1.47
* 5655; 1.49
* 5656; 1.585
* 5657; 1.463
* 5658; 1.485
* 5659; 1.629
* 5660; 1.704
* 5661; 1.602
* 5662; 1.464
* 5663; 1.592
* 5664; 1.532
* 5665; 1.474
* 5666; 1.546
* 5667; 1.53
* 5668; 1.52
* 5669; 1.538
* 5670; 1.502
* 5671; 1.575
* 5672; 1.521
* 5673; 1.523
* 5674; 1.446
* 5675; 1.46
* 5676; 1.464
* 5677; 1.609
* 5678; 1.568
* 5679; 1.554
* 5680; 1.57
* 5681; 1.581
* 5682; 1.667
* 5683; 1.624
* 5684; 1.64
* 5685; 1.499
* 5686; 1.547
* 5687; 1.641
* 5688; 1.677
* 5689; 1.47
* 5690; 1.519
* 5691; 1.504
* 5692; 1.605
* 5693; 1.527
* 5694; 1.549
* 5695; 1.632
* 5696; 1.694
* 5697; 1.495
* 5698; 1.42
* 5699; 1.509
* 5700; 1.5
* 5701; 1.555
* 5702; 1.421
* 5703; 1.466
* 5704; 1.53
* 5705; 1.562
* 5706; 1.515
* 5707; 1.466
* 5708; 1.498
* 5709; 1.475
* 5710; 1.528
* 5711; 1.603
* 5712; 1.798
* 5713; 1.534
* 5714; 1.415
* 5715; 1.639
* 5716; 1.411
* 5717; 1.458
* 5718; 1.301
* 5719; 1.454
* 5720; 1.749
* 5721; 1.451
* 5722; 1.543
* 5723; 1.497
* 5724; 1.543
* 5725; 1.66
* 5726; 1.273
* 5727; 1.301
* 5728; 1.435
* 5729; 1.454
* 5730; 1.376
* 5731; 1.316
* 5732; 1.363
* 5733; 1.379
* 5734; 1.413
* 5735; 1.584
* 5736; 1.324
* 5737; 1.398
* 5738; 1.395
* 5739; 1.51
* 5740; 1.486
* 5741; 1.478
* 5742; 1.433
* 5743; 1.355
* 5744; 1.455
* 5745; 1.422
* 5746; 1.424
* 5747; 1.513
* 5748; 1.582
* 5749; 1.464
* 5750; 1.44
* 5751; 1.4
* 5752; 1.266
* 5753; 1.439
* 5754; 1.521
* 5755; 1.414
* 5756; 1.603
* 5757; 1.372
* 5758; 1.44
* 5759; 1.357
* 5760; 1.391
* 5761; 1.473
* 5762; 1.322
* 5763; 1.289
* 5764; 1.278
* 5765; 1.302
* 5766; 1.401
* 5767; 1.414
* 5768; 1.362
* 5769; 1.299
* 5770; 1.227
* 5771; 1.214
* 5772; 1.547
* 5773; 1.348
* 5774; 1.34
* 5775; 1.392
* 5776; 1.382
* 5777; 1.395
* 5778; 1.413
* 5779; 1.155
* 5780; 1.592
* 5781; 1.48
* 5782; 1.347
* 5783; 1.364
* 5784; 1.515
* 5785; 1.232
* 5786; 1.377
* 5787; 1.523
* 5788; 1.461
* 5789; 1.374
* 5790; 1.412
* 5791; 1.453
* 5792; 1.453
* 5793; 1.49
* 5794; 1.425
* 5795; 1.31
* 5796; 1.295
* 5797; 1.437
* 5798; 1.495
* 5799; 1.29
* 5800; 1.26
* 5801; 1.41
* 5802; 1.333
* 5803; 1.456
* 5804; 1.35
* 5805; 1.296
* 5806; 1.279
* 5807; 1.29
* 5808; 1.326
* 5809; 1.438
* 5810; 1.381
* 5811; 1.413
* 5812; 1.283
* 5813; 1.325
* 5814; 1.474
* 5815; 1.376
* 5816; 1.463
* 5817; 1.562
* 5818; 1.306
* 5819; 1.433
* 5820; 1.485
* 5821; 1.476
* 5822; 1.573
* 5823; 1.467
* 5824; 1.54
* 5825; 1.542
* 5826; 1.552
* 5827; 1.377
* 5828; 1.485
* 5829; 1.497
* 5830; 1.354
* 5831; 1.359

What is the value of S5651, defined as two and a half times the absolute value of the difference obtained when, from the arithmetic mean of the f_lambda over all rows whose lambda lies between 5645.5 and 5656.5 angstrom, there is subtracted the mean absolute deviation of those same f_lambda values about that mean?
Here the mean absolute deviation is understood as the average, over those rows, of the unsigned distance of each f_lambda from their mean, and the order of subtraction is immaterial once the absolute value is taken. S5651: 3.88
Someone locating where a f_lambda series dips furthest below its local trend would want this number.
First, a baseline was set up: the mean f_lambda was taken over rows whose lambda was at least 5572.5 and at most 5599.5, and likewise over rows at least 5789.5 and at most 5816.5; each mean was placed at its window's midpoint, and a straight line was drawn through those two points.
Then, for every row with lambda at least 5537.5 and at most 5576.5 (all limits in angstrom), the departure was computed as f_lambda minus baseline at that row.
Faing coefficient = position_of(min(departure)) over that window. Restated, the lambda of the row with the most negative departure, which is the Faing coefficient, 5541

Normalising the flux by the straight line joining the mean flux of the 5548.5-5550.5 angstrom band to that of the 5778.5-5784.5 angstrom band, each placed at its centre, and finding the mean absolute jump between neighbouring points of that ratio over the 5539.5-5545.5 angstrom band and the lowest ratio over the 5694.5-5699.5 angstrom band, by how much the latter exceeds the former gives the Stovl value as 0.74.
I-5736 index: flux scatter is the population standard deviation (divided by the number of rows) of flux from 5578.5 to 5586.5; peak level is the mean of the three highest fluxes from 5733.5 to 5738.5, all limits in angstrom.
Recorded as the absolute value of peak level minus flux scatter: 1.32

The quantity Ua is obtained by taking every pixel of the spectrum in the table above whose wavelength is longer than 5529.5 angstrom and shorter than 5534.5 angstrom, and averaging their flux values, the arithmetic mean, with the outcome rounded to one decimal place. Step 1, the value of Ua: 2.1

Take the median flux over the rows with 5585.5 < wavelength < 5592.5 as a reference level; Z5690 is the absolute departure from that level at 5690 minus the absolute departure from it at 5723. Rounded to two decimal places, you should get -0.02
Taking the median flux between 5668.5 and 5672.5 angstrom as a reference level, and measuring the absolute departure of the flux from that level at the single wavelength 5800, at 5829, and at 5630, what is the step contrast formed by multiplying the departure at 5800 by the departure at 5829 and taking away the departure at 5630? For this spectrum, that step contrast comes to -0.2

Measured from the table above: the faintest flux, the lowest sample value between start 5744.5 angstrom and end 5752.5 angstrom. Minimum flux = 1.266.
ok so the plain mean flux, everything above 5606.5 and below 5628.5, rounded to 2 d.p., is 1.76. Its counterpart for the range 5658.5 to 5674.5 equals 1.54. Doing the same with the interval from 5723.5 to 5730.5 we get 1.43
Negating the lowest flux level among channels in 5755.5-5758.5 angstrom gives -1.37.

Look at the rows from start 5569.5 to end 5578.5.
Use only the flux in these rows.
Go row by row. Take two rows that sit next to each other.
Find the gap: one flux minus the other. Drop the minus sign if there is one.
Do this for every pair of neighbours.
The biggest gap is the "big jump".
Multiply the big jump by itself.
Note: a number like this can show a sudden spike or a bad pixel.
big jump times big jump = 0.121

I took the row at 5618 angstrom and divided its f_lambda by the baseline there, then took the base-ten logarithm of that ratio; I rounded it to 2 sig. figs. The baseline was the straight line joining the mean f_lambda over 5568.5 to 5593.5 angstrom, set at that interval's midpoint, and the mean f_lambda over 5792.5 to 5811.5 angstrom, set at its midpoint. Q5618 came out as -0.083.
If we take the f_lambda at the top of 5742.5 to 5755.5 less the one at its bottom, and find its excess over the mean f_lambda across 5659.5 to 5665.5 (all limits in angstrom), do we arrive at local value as -1.5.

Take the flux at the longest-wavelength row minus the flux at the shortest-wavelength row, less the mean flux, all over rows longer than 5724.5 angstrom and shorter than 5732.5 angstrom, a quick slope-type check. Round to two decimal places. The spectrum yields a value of -1.69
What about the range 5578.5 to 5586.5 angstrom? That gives -2.65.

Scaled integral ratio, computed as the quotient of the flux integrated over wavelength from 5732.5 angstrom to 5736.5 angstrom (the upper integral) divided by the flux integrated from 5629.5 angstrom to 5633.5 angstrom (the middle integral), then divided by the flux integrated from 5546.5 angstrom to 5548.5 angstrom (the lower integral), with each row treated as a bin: 0.18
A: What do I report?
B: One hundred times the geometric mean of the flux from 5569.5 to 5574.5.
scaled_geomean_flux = 234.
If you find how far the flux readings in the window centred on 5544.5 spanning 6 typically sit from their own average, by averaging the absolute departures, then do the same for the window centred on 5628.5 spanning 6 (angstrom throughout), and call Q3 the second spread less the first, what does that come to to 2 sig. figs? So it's -0.025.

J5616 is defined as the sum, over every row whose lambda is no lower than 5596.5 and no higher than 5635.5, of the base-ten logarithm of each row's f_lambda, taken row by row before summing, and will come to 10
